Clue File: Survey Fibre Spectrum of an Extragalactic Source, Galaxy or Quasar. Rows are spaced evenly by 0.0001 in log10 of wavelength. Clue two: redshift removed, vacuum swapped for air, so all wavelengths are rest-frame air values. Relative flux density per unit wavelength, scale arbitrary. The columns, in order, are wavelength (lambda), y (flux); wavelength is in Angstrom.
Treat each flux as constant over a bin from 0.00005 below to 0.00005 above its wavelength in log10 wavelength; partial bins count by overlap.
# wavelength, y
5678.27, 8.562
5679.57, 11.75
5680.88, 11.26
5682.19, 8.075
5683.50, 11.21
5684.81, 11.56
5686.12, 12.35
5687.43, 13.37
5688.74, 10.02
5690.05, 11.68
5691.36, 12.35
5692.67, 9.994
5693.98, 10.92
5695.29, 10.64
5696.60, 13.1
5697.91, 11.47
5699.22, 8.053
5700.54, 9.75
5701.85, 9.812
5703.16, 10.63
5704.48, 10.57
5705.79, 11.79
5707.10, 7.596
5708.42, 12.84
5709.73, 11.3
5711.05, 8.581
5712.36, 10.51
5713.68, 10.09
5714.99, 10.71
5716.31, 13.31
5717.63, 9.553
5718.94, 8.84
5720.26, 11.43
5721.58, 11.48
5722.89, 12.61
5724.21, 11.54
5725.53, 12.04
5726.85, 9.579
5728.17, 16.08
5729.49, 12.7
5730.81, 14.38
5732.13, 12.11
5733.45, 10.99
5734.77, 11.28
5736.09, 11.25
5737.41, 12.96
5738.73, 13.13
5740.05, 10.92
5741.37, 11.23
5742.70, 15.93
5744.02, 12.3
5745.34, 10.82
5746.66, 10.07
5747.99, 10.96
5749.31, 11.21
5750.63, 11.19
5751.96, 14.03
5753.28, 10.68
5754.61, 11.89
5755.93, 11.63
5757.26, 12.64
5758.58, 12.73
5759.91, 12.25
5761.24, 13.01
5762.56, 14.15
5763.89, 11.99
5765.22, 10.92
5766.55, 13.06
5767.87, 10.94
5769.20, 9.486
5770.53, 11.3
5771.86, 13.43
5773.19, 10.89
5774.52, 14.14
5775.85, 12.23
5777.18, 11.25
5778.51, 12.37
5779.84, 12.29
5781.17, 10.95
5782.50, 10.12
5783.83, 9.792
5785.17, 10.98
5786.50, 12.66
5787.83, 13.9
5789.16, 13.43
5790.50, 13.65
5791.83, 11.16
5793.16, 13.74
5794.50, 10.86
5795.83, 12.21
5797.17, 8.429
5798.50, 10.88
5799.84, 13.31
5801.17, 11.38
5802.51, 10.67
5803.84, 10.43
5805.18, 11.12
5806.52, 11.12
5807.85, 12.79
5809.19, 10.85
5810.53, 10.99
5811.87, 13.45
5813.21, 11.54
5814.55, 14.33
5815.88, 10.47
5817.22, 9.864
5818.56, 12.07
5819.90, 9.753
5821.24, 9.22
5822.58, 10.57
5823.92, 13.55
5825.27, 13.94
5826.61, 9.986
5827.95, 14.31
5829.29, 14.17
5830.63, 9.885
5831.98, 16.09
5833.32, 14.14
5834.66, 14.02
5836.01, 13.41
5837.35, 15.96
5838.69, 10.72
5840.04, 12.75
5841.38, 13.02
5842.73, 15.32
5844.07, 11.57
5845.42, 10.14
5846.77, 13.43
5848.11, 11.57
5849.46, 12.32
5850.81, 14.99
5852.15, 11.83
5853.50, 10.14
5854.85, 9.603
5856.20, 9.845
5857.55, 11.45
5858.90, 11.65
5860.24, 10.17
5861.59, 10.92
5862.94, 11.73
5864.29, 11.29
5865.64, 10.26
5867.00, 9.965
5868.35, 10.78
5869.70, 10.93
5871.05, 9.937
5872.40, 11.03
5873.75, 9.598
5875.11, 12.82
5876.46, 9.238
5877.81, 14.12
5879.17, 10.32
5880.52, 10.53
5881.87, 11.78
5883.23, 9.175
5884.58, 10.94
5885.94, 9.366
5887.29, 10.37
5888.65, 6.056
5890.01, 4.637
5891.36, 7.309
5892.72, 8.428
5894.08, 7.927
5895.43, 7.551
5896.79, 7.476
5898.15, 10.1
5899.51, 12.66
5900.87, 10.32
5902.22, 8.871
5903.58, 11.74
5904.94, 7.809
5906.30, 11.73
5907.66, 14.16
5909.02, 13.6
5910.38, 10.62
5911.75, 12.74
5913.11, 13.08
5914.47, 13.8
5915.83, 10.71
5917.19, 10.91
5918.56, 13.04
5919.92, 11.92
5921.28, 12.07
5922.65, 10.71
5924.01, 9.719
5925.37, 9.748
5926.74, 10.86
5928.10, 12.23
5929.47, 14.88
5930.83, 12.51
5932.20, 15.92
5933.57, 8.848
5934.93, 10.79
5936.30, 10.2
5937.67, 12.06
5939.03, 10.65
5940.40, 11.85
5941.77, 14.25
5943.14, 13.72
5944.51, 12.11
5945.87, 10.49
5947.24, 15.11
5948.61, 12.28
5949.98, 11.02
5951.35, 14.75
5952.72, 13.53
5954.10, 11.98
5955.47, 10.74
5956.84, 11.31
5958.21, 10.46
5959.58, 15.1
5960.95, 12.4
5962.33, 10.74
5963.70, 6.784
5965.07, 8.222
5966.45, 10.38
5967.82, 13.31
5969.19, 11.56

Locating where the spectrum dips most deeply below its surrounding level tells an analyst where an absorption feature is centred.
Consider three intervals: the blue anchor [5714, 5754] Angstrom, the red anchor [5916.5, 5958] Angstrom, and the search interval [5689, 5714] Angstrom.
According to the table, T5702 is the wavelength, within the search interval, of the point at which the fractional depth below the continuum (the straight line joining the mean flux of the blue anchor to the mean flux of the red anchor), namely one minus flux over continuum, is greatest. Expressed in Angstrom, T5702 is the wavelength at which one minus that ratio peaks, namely 5707.10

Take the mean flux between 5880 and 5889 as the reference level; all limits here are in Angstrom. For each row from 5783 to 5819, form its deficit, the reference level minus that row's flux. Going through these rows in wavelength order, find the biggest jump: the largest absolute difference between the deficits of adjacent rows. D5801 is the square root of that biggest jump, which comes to 1.96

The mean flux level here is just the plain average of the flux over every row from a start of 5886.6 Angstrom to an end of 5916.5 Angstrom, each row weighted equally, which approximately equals 10.1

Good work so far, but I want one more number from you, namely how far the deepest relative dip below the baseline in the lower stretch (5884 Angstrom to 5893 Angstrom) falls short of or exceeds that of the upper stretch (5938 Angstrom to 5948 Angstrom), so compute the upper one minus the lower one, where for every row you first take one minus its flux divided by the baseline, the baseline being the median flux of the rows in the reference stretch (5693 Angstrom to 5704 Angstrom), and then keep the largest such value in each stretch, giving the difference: -0.55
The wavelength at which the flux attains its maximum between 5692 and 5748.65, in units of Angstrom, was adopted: 5728.17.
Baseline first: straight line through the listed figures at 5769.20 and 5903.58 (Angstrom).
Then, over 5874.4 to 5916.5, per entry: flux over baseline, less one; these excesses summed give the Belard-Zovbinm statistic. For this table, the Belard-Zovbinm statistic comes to -3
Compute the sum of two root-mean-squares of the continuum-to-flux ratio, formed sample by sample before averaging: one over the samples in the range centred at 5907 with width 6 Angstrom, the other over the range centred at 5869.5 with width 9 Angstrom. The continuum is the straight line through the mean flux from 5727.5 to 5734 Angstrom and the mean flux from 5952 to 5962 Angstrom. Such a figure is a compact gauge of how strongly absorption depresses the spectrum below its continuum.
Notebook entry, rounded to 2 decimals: 2.37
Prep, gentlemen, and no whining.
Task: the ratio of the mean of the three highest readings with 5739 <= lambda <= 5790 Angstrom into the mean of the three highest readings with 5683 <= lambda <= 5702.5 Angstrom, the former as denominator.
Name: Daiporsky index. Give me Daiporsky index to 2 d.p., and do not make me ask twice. 0.88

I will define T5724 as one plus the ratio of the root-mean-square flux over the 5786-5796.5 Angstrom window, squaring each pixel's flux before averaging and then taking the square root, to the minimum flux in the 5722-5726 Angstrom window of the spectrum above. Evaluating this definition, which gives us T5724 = 2.1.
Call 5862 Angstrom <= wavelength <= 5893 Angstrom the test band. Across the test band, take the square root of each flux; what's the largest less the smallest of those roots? 1.6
